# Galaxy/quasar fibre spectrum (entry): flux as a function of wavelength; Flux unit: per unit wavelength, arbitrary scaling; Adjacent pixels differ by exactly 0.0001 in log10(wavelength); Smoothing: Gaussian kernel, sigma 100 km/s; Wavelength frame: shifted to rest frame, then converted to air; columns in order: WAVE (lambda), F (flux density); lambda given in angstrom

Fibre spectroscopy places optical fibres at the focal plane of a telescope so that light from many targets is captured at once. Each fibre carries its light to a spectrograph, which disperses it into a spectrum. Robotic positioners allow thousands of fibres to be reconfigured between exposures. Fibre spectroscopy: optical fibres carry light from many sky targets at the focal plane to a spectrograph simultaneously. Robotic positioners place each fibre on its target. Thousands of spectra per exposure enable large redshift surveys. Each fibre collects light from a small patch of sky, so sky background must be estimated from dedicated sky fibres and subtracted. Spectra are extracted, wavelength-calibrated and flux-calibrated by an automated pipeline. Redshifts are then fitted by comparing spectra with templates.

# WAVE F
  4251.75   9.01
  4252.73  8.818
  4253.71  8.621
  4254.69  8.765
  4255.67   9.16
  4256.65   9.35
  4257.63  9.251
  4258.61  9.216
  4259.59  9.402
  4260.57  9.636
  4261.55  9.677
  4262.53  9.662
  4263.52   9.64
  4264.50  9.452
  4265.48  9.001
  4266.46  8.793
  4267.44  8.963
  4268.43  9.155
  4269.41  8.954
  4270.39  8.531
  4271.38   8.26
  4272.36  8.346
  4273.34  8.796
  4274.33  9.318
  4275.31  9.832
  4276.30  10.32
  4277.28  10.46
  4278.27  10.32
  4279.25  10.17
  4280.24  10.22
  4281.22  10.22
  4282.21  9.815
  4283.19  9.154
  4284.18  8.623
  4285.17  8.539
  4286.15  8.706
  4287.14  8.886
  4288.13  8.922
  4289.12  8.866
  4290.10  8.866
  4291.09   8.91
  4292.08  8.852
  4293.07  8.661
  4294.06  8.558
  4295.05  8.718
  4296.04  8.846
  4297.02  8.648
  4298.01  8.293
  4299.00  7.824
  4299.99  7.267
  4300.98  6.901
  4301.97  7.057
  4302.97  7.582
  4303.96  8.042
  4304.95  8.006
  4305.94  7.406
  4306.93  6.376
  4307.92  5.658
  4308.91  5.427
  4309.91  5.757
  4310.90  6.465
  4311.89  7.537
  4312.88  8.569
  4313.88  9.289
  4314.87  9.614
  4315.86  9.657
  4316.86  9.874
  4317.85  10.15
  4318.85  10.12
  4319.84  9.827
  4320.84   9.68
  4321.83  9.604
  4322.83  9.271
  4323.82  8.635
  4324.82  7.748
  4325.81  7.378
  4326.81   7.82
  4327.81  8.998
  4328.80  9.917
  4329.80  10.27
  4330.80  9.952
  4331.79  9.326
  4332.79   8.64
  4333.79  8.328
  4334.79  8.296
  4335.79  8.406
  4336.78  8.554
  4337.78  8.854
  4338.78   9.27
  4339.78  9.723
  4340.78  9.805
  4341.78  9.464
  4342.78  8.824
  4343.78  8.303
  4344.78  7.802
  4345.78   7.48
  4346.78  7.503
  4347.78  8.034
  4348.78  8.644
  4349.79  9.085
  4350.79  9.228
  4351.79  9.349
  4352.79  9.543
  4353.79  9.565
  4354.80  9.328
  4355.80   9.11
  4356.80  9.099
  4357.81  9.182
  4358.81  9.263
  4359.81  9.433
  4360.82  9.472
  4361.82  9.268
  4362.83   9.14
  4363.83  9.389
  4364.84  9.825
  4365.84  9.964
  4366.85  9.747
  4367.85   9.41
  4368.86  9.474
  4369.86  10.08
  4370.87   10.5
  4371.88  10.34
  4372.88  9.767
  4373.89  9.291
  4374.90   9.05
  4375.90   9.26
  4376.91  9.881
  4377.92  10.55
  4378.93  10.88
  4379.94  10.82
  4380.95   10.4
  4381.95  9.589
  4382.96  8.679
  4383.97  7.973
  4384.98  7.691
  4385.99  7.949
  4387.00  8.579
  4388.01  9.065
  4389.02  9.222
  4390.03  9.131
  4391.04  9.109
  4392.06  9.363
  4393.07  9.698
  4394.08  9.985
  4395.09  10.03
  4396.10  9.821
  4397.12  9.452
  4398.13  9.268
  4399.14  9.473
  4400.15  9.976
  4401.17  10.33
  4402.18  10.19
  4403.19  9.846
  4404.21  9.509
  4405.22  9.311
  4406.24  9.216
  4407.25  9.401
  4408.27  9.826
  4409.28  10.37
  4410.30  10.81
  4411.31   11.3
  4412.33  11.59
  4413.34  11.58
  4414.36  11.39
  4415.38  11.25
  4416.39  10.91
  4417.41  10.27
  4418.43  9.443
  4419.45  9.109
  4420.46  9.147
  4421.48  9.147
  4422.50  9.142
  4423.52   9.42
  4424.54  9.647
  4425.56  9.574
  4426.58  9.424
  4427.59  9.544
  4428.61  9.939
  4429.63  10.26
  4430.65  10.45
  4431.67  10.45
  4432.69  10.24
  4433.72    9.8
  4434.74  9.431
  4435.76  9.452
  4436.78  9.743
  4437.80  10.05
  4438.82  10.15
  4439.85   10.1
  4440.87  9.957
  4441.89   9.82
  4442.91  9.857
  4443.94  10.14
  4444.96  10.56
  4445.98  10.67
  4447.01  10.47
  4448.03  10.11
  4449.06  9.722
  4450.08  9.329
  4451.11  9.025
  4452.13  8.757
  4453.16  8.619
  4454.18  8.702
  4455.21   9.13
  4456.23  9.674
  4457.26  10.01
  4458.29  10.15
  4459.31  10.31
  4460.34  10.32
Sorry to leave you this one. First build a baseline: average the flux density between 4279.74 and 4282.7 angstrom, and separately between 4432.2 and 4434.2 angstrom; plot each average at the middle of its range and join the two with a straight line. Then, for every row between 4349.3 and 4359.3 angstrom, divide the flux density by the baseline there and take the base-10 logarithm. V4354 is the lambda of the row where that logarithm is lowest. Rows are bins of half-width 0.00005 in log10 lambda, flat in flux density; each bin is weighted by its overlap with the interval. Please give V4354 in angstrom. 4349.79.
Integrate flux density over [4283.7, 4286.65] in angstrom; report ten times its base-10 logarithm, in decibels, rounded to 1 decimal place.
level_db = 14.1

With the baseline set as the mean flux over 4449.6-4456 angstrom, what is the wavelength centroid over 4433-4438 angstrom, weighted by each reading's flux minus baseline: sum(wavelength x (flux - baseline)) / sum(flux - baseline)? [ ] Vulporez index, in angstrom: 4436.0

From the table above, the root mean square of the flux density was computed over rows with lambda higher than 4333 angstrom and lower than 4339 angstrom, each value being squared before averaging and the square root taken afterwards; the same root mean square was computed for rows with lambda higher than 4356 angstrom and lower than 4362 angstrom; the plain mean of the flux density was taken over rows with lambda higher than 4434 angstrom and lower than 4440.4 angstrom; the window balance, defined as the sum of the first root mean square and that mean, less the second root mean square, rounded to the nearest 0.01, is 9.16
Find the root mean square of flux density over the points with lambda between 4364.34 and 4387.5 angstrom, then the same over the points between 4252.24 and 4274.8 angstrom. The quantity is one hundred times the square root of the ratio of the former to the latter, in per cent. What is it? 102.8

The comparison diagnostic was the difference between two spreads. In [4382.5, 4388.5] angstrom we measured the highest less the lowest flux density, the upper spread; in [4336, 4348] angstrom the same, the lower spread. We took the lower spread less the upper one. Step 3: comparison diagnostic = 1.0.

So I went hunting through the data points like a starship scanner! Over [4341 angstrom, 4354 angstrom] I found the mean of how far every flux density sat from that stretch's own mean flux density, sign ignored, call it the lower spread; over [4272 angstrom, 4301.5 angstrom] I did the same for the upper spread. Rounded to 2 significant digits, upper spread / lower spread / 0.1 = 9.9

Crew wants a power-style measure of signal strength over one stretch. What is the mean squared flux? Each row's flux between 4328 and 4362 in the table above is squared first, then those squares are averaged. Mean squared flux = 82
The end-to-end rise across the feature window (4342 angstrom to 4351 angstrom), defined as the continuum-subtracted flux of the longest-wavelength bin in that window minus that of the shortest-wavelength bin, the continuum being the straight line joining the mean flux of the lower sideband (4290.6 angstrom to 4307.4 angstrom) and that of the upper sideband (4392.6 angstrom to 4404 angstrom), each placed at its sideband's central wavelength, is 0.3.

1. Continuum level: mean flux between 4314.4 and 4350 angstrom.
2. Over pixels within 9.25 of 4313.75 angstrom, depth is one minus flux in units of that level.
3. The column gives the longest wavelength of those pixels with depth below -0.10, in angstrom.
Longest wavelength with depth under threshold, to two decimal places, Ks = 4318.85 angstrom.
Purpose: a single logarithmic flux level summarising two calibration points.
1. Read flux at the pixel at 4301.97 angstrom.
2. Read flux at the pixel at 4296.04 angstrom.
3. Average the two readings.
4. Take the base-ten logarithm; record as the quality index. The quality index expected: 0.90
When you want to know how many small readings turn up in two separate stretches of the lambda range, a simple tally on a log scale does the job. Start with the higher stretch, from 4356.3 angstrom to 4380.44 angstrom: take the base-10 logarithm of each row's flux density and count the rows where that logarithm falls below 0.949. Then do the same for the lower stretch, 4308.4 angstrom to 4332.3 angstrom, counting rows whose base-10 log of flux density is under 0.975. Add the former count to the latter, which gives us 13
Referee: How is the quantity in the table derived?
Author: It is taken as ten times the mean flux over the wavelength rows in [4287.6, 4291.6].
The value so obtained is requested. 88.9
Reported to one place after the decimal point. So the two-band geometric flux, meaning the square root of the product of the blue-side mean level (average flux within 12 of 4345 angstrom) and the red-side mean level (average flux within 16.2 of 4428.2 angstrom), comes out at 9.4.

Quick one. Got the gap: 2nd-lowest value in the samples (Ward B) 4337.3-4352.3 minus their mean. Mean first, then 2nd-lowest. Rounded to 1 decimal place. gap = -1.3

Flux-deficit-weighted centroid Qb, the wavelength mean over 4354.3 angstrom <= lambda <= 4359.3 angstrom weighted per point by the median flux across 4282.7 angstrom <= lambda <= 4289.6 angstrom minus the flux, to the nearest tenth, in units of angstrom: 4356.8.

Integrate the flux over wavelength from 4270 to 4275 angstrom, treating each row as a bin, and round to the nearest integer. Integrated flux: 43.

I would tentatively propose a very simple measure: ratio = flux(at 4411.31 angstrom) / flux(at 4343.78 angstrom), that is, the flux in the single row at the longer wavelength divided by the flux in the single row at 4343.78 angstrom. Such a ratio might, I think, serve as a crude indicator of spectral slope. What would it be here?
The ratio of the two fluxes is 1.36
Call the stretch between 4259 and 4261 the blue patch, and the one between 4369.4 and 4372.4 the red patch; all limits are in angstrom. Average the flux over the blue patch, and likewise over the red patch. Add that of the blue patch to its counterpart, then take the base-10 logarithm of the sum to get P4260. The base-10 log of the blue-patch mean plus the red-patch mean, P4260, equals 1.30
